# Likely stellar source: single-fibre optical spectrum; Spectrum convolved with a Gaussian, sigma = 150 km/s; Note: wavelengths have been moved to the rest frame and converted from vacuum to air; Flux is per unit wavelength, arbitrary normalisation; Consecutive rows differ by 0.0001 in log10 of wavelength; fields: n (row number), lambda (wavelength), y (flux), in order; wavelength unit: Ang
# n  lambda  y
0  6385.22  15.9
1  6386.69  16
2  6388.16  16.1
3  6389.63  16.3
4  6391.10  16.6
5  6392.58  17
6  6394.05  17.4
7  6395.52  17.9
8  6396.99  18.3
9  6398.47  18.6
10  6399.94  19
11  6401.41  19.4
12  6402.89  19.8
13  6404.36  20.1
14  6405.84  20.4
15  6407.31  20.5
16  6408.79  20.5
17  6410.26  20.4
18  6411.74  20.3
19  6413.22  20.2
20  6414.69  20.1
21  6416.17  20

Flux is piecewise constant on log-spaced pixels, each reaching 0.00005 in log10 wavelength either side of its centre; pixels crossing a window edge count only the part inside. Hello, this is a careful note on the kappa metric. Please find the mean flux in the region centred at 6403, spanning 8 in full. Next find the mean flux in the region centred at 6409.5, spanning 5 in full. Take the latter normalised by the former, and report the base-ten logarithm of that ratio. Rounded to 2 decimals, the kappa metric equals 0.01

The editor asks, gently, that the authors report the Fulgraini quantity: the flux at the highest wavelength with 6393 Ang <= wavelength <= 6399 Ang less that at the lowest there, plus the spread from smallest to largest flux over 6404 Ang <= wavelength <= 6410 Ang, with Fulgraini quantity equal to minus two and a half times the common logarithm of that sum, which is -0.51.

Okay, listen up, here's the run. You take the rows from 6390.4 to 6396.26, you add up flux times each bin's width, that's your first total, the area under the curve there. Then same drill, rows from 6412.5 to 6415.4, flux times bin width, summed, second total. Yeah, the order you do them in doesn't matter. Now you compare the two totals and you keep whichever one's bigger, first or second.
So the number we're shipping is 101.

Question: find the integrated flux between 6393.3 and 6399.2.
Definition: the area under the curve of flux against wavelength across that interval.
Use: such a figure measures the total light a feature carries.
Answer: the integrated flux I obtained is 106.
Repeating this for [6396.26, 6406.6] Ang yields 200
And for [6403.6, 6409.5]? 120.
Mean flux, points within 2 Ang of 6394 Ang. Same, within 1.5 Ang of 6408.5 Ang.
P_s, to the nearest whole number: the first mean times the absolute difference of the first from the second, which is 53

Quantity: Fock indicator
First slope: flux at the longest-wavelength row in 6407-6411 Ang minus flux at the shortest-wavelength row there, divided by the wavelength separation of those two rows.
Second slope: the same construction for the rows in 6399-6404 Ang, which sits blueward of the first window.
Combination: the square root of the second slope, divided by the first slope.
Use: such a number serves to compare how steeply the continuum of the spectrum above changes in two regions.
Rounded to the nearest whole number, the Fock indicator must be -15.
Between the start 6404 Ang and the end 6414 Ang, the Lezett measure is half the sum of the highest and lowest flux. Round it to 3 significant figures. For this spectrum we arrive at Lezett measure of 20.3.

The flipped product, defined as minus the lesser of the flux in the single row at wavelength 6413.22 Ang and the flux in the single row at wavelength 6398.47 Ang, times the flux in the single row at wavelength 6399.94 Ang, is -353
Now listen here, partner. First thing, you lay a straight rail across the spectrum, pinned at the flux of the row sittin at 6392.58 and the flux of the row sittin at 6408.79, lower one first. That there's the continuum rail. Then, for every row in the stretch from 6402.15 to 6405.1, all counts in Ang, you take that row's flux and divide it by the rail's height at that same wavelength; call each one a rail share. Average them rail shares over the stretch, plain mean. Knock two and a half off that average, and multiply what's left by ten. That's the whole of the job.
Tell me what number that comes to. -14.7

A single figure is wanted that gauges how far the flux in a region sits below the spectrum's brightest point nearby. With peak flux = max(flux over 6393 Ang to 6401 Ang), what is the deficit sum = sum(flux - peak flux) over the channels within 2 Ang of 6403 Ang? 2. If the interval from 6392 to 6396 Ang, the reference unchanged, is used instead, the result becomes -5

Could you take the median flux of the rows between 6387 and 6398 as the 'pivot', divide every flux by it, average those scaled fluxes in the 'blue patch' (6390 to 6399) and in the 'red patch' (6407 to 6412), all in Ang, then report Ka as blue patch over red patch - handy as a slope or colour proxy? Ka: 0.86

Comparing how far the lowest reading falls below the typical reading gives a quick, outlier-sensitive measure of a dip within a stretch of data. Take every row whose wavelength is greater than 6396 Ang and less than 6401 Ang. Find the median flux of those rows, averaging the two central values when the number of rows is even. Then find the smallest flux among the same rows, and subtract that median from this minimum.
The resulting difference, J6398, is -0.300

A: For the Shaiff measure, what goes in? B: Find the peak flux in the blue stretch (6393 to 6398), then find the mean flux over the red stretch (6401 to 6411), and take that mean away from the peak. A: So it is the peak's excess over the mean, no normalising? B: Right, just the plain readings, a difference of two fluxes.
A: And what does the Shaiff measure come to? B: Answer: -1.9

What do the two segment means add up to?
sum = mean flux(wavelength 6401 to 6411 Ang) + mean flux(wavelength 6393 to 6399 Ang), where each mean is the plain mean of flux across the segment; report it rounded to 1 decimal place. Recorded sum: 38.2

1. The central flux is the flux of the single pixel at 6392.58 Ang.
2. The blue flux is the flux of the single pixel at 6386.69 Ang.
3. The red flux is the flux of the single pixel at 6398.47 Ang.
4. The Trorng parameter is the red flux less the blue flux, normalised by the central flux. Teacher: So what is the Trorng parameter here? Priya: 0.153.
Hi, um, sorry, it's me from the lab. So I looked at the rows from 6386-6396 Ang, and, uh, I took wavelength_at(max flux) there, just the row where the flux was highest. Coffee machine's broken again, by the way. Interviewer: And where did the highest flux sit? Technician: 6395.52 Ang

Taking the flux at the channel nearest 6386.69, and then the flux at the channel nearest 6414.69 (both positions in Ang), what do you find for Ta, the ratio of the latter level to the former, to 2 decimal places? 1.26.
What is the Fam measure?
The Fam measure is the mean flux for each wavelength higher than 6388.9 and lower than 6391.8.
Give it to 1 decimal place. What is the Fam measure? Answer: 16.5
